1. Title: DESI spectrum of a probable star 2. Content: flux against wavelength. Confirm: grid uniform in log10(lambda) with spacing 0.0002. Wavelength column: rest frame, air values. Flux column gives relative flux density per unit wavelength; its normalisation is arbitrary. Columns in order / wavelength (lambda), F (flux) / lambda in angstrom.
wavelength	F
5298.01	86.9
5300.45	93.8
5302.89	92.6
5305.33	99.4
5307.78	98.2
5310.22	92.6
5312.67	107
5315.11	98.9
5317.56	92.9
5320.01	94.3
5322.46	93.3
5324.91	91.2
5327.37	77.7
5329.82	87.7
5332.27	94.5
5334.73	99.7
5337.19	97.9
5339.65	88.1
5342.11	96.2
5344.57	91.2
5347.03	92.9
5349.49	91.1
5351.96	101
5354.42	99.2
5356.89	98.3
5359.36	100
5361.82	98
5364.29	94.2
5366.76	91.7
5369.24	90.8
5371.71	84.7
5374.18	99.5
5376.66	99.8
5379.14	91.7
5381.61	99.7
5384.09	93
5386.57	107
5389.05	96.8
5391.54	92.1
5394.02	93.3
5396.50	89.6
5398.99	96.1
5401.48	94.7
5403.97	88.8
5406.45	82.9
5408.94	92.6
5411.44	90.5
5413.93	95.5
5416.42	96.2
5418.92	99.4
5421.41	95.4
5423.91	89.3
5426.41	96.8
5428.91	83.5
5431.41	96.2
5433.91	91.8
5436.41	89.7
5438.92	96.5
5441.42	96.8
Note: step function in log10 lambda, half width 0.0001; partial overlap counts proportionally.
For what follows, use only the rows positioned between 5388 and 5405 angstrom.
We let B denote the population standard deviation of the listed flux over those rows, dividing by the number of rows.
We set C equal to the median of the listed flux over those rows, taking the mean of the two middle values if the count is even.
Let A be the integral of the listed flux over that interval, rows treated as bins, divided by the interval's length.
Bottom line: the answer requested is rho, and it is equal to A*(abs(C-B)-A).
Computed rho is -239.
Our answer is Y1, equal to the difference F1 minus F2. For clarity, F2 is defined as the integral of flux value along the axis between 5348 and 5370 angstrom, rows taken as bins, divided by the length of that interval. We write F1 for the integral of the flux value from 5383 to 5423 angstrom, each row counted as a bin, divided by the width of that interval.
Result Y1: -2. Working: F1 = 94.0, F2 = 96.1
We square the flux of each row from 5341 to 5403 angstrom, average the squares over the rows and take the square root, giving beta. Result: 95.4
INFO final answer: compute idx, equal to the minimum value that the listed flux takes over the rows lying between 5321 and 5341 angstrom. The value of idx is 77.7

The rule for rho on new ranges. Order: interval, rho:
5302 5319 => -399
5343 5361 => -196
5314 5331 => -372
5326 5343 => -383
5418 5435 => -255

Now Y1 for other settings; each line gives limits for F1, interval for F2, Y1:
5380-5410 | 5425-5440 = 2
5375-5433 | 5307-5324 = -3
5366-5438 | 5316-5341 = 2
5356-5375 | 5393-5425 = 2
